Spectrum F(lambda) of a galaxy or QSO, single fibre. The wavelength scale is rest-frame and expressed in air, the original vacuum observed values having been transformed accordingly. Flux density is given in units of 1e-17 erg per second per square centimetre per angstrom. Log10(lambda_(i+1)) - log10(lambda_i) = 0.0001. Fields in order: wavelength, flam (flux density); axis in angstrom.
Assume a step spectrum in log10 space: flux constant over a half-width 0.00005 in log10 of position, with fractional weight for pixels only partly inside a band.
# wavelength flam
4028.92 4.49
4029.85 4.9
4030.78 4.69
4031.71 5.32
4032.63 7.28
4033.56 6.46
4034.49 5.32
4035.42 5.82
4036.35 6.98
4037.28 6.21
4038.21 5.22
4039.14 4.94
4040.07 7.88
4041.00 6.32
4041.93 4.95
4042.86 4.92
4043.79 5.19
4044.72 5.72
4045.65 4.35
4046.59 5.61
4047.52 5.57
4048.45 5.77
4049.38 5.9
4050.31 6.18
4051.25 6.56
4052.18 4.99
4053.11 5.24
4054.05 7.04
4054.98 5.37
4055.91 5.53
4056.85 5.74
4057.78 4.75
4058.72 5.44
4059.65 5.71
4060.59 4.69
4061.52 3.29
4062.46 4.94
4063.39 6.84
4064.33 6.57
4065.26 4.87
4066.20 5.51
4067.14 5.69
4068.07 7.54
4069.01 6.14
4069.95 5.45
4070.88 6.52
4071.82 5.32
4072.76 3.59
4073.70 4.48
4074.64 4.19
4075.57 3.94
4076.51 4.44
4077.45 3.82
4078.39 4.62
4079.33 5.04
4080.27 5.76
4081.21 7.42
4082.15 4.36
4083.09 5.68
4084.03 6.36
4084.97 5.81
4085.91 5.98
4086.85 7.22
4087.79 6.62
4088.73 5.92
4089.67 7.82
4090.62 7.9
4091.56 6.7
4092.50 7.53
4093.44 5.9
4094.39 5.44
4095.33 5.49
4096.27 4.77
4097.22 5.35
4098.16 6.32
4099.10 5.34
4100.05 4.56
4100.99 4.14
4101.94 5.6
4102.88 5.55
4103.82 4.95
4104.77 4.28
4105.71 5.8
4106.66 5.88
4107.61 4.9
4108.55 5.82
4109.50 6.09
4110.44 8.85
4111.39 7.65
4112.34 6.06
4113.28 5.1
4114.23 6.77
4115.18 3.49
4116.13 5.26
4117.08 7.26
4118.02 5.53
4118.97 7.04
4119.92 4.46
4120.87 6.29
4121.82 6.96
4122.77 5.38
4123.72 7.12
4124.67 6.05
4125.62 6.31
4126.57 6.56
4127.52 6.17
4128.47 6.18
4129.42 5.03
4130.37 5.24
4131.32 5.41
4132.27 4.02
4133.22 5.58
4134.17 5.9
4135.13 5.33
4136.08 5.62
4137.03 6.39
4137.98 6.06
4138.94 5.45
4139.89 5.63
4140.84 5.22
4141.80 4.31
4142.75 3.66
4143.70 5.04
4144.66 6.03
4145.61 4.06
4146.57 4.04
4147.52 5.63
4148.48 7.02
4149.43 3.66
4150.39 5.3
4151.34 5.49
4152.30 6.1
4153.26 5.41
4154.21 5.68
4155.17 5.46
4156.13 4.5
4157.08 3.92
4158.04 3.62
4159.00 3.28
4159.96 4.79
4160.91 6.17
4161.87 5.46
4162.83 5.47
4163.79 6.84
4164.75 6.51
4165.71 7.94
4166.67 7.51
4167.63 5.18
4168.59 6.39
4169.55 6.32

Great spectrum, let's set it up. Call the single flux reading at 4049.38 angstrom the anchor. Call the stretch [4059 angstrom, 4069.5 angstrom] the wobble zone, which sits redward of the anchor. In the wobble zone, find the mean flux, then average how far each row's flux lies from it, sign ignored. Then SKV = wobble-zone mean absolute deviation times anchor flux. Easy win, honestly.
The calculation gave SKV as 5.1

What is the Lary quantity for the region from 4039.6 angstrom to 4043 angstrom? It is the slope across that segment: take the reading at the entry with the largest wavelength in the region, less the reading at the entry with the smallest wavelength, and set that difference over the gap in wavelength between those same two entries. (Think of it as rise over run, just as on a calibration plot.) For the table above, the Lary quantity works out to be -1.1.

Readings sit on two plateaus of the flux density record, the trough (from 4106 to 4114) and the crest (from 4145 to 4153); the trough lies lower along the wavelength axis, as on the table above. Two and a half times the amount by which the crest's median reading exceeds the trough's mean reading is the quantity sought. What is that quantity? -2.2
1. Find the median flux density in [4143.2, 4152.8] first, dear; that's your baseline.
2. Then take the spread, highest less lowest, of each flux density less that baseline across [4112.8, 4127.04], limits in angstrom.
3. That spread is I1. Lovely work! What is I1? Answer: 3.8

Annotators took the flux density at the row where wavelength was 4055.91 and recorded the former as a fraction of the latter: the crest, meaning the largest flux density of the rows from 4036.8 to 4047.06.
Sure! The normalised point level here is 0.70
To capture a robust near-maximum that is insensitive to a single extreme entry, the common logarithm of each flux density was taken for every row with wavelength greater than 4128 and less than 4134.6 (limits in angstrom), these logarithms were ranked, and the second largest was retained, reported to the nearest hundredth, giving 0.77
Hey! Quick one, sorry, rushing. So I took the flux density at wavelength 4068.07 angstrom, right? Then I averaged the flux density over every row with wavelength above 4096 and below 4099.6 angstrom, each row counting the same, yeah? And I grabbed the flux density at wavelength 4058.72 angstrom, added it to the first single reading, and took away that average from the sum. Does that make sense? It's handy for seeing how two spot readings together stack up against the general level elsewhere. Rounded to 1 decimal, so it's 7.5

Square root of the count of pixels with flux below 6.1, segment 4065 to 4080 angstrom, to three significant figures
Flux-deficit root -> 3.61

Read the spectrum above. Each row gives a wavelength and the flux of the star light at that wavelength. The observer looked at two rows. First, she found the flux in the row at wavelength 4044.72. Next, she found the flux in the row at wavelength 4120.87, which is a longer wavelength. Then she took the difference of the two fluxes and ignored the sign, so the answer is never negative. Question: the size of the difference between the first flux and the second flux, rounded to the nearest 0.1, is 0.6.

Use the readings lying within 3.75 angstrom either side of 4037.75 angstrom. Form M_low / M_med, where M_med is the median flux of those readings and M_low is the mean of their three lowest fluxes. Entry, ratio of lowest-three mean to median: 0.858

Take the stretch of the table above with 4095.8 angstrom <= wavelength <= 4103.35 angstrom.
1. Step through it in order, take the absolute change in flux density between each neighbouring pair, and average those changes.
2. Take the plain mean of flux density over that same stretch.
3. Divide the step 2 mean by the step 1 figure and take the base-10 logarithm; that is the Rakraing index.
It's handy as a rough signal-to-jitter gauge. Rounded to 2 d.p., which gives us 0.84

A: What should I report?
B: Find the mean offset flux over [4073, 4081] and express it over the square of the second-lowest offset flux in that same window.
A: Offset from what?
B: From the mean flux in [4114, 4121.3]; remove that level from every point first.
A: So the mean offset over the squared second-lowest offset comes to 0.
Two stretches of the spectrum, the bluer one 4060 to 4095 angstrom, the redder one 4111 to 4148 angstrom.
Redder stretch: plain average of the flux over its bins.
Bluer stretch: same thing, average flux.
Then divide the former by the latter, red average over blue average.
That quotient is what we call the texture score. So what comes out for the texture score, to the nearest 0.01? 0.99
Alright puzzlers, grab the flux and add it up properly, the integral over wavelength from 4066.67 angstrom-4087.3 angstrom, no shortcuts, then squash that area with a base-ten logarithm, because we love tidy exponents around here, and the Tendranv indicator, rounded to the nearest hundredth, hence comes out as 2.05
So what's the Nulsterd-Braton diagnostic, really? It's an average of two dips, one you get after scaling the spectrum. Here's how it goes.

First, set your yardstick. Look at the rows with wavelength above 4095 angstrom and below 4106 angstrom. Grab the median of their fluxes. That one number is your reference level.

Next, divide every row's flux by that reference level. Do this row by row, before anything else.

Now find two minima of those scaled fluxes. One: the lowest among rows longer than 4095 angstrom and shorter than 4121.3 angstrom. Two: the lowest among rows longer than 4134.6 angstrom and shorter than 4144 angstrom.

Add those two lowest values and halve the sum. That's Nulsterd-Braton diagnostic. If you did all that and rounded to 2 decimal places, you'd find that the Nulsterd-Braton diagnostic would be 0.67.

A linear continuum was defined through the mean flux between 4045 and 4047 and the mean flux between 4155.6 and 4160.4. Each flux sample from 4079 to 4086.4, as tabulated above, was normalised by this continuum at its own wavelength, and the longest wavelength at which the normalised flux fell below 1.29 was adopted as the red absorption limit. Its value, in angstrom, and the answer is 4085.91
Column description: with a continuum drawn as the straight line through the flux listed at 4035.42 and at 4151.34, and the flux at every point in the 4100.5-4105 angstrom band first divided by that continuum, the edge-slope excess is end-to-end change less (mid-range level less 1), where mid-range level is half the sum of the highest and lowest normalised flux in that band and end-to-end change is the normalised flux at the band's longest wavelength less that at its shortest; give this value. 0.16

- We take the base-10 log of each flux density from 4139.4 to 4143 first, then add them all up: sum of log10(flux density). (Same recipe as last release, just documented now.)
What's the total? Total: 2.67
